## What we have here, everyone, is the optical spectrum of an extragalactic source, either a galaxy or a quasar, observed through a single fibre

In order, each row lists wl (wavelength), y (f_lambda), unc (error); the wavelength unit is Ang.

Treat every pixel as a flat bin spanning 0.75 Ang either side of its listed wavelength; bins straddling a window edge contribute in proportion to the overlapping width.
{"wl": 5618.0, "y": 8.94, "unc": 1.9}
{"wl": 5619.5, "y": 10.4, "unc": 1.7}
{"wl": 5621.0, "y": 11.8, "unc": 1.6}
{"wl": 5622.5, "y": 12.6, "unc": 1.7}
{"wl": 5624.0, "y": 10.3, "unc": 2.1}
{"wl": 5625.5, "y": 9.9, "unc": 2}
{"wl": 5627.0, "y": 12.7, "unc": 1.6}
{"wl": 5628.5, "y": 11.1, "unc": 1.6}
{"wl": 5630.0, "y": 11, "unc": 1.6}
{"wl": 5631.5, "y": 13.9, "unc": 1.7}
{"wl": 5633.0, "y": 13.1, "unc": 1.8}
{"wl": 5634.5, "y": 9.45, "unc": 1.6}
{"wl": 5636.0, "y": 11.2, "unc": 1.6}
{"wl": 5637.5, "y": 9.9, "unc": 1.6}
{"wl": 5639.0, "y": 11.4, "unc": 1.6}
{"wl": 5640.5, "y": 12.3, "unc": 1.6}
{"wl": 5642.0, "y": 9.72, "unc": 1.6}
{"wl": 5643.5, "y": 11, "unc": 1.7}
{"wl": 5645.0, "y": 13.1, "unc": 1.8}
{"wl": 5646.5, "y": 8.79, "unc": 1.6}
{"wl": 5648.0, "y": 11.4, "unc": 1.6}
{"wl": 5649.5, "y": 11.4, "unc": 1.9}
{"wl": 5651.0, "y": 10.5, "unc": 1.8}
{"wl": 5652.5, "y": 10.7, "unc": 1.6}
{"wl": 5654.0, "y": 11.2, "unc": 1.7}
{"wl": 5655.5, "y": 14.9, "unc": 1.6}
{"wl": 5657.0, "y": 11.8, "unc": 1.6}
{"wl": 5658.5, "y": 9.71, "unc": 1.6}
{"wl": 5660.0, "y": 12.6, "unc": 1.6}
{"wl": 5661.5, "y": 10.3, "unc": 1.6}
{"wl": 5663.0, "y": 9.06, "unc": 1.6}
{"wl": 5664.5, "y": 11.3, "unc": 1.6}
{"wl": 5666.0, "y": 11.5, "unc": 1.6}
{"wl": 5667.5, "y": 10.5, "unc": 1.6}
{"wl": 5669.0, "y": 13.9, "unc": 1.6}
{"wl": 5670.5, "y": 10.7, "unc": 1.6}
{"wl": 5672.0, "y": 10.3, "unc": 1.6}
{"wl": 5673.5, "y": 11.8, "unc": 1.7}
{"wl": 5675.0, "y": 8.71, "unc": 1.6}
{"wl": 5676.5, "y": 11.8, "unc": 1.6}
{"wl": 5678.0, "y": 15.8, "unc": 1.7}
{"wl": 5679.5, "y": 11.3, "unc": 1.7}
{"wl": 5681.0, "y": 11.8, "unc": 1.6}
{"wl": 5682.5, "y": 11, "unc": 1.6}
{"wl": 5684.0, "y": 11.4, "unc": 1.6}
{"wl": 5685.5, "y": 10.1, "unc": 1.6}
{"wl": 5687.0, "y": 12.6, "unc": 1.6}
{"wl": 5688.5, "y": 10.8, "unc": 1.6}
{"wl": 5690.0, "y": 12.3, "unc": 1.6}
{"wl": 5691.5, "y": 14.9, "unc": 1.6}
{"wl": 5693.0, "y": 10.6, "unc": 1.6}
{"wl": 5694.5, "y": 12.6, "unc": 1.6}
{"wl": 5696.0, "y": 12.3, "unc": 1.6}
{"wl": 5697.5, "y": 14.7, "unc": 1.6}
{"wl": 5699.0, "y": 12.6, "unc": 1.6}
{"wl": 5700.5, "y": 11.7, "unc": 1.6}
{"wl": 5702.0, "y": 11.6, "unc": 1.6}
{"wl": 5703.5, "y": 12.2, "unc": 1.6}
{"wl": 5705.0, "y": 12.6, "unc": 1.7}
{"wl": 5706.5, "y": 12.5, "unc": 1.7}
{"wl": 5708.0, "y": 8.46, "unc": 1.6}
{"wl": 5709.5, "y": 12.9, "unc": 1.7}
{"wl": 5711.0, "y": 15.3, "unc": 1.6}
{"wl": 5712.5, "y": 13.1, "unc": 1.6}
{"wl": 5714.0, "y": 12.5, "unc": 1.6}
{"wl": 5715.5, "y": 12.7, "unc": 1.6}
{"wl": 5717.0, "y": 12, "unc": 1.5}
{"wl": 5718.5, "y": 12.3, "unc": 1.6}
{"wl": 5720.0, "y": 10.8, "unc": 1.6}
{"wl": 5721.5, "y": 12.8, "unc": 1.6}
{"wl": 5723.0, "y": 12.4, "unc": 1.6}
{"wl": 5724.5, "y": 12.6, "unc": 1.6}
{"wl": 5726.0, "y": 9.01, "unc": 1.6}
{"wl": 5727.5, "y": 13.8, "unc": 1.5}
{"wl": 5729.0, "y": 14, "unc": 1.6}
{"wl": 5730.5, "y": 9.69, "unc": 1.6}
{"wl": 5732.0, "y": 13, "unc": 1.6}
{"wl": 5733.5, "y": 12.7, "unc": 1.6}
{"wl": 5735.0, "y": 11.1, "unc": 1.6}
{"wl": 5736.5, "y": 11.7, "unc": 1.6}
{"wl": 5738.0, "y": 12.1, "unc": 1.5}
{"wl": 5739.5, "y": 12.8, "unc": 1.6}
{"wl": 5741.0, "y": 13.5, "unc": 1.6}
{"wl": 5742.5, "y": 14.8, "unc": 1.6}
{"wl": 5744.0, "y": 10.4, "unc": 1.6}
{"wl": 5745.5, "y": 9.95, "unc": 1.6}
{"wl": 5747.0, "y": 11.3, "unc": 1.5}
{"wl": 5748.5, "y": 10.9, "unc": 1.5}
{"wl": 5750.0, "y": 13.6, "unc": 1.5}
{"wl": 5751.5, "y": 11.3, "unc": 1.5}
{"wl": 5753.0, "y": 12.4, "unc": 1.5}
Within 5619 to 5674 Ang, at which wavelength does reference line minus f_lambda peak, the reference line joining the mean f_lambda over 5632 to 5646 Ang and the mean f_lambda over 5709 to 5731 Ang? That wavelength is 5646.5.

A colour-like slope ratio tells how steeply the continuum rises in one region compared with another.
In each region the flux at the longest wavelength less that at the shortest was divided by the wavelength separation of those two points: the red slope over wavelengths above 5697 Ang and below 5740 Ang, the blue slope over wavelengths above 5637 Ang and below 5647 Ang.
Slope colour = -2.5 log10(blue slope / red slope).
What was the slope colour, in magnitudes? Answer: -1.09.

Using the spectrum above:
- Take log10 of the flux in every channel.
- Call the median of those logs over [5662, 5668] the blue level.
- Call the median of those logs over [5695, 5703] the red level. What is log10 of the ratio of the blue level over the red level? -0.022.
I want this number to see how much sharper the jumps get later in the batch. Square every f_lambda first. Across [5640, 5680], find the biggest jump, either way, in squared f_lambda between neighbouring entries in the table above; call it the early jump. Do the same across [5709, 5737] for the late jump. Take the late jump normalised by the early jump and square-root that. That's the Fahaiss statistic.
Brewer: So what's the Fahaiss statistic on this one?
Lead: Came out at 0.95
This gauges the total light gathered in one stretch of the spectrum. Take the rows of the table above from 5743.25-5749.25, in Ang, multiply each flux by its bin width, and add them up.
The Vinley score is 64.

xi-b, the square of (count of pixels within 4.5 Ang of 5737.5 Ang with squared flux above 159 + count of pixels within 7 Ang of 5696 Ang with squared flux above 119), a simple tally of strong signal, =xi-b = 121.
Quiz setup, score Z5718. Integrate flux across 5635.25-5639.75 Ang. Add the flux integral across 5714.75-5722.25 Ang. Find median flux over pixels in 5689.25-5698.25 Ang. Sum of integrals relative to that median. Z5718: 11.2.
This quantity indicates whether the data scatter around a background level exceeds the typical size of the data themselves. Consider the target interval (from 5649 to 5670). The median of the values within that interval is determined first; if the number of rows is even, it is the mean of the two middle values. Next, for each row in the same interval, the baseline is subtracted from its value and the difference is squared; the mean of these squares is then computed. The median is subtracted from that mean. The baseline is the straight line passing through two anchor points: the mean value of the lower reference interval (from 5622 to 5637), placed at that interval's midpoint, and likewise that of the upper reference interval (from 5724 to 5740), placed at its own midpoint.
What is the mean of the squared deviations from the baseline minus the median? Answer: -8.9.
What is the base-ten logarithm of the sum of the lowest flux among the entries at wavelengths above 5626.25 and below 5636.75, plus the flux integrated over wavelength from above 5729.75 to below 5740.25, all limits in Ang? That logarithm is 2.13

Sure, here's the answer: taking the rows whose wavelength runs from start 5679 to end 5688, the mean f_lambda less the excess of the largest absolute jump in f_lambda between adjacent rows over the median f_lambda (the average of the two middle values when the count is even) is 20.2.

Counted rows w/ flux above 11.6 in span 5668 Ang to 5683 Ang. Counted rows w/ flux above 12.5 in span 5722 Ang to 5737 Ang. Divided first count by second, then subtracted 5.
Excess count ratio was -4.00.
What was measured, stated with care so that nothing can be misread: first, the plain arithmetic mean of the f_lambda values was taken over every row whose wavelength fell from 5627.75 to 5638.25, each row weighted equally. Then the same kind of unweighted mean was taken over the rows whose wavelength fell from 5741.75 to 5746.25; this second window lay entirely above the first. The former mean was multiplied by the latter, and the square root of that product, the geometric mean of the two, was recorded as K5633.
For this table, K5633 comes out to 11.5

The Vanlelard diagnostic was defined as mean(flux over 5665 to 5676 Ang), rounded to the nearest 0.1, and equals 11.1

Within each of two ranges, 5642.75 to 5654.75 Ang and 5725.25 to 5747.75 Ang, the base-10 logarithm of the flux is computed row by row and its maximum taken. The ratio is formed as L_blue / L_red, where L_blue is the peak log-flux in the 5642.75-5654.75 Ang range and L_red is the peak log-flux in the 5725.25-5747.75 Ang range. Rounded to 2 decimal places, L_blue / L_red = 0.95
